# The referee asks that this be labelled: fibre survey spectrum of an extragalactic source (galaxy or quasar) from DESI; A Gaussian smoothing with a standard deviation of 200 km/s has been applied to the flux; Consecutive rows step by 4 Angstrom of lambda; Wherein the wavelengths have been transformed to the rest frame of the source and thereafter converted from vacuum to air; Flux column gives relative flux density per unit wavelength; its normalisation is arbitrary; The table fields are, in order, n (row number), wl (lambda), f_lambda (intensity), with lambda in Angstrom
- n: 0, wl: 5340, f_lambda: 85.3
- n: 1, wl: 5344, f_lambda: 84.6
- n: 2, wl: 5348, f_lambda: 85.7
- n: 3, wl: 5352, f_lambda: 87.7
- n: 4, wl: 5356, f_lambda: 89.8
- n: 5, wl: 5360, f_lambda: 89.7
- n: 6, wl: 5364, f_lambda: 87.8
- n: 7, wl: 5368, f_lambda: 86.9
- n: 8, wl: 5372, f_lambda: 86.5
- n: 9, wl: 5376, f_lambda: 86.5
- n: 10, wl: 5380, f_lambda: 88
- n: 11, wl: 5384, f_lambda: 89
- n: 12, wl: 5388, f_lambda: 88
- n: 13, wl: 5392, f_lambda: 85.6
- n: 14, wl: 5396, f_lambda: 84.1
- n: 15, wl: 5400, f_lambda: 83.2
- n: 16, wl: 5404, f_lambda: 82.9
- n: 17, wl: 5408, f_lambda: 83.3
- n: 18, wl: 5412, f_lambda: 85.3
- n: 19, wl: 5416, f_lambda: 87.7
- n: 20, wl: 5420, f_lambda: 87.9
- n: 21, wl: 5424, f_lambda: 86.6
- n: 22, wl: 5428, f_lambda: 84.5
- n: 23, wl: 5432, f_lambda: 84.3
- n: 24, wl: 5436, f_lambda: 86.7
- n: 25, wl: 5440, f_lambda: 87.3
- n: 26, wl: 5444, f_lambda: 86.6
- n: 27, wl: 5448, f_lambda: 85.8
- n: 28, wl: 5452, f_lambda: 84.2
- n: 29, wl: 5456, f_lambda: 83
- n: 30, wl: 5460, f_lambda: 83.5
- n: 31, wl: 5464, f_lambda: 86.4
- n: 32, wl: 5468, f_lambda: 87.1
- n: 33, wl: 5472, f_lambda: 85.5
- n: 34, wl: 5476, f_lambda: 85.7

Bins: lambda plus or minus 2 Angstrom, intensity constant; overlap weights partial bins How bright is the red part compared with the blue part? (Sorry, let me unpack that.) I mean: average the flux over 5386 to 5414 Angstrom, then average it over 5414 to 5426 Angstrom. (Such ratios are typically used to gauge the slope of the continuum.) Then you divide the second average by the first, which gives 1.03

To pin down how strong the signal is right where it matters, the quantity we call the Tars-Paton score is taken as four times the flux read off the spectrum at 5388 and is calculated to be 352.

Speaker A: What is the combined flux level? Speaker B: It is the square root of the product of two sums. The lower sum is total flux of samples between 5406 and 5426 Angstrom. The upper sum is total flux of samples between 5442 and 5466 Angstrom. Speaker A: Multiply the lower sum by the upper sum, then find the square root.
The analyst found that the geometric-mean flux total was 469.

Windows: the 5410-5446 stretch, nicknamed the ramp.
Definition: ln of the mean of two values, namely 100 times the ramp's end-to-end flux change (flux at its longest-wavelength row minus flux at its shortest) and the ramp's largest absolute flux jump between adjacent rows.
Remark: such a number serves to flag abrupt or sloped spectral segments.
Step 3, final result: 4.2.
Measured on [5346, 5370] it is 4.1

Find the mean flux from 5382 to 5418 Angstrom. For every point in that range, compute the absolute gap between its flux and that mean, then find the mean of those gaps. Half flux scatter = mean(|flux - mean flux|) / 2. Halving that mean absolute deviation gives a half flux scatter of 0.94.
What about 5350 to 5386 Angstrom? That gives 0.50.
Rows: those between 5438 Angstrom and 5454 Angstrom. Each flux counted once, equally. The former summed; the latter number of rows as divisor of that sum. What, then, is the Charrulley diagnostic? 86.0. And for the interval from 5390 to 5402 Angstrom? 84.3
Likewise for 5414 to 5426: 87.4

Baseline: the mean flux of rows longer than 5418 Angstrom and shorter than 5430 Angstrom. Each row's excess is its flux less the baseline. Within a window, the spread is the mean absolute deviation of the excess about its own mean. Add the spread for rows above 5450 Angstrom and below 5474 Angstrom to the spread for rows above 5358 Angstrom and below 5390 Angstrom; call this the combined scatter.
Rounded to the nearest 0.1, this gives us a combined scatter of 2.3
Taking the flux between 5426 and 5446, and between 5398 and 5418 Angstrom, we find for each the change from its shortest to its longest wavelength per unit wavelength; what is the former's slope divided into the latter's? 2.1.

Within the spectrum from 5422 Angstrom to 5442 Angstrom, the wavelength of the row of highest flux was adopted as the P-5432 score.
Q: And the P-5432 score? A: 5440 Angstrom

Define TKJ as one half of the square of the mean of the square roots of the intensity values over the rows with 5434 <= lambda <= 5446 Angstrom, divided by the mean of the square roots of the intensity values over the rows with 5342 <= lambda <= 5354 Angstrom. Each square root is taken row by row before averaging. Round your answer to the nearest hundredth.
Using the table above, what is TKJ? 4.68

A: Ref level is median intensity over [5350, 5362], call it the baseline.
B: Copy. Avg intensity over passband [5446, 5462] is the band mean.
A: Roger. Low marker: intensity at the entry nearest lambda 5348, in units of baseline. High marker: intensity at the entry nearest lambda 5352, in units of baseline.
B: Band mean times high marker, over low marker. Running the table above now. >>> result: 86.1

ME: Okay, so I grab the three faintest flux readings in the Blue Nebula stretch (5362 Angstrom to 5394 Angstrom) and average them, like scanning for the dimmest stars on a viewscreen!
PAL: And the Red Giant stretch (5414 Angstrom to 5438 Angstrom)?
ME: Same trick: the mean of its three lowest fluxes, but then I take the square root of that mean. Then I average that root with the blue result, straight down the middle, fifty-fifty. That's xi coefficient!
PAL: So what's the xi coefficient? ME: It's 47.7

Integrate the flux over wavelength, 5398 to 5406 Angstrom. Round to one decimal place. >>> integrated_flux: 664.4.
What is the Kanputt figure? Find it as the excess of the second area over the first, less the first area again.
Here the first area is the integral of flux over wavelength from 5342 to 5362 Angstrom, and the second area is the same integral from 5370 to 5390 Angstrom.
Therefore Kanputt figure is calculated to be -1748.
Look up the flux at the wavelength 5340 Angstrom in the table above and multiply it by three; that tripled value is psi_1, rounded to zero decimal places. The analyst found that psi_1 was 256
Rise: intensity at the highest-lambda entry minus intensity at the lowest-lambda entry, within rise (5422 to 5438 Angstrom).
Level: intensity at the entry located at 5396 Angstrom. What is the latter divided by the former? 841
